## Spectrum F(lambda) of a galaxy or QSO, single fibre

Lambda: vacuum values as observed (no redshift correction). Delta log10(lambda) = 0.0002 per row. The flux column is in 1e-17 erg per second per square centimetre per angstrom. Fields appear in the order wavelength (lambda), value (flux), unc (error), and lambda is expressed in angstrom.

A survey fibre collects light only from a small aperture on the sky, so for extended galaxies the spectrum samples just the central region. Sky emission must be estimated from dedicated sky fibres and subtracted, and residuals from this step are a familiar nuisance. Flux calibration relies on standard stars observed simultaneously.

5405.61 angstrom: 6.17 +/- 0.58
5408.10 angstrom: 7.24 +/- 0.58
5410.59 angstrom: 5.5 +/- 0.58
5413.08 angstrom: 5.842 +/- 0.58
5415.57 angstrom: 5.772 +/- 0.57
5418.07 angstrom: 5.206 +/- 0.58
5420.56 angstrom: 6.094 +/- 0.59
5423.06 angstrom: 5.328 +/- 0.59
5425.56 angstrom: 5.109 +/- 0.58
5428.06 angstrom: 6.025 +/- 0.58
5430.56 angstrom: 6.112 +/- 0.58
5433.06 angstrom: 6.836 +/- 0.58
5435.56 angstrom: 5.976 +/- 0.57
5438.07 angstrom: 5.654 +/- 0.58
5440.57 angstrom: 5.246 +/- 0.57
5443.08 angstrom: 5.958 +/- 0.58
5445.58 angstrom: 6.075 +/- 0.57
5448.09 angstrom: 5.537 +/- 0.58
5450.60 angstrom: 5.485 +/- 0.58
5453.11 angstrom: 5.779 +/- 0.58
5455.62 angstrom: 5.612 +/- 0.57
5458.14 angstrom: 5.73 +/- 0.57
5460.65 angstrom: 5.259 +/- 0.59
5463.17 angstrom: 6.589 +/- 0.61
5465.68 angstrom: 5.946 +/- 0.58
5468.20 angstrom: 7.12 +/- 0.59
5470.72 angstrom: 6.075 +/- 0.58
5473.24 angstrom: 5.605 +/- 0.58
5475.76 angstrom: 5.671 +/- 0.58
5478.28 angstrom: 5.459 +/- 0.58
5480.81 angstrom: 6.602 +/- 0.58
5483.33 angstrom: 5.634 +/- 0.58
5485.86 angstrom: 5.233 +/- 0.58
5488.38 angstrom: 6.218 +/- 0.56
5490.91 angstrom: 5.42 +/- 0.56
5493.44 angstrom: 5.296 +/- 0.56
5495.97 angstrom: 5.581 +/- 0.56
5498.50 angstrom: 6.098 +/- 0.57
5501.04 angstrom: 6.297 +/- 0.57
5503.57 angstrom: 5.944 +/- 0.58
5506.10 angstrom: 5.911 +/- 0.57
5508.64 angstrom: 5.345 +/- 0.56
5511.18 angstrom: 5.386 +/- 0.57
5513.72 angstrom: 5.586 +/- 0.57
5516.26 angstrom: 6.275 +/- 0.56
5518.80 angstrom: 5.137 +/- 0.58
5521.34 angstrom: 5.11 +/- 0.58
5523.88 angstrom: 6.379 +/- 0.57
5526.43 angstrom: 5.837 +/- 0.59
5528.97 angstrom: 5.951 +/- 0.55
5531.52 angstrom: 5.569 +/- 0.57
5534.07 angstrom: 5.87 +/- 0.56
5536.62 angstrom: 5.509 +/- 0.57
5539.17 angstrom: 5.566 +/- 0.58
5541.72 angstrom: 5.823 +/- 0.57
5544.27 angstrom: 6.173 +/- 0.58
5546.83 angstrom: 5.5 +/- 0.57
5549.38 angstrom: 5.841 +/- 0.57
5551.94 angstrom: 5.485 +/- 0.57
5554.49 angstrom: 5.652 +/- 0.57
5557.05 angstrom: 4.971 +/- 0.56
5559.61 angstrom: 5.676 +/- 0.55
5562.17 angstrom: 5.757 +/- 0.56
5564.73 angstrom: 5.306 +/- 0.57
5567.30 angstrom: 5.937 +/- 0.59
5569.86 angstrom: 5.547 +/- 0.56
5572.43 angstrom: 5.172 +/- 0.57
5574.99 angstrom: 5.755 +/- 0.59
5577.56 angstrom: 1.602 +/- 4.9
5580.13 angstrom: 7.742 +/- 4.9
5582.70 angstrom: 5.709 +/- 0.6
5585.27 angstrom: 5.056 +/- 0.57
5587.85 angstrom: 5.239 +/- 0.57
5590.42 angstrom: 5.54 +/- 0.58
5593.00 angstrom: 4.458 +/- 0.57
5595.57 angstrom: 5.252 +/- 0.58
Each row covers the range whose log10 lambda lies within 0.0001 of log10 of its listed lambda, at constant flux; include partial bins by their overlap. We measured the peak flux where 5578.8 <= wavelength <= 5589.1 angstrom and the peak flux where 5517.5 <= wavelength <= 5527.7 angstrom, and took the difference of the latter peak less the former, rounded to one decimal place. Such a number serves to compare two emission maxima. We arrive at -1.4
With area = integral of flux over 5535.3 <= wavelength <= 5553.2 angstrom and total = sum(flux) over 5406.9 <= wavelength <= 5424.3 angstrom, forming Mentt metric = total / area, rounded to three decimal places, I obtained 0.402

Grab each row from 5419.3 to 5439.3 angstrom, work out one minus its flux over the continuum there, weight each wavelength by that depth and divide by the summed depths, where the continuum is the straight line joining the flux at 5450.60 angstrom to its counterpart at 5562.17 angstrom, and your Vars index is 5431.0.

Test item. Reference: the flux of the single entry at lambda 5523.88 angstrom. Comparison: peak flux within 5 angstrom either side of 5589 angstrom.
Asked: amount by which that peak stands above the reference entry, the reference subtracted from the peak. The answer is -0.84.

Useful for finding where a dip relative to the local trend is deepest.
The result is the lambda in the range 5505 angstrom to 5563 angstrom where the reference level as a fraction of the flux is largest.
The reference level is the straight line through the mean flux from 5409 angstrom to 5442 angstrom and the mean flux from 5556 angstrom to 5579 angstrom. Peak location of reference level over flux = 5521.34 angstrom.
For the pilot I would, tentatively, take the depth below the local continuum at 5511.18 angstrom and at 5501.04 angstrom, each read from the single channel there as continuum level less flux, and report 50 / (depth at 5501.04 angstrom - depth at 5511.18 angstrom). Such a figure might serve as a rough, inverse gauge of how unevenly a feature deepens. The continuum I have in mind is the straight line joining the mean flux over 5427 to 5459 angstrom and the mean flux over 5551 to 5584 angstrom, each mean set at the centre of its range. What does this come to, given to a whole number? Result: -57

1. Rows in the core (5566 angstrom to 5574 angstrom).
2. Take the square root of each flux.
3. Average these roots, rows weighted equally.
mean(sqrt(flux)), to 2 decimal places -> 2.36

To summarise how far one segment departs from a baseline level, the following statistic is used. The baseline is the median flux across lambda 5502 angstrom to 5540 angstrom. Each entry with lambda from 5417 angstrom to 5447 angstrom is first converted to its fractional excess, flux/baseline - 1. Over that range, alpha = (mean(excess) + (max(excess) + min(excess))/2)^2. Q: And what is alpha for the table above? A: 0.012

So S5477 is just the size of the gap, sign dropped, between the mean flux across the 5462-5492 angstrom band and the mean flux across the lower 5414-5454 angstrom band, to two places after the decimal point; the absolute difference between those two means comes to 0.20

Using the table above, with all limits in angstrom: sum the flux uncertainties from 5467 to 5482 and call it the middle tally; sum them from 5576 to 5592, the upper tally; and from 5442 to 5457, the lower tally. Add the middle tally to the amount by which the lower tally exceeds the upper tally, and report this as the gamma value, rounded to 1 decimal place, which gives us -5.2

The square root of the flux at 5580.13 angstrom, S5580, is 2.78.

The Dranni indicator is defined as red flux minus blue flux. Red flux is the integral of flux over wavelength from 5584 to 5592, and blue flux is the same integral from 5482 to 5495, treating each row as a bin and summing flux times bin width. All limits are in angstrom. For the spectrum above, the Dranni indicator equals -30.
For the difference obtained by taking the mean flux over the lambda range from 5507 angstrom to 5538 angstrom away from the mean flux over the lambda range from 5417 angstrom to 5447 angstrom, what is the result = 0.14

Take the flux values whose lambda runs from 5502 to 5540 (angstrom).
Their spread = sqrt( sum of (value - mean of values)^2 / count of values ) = 0.36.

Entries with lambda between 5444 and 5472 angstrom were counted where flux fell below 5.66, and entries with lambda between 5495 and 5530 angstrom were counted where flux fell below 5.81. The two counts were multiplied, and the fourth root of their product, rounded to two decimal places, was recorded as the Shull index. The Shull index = 2.21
